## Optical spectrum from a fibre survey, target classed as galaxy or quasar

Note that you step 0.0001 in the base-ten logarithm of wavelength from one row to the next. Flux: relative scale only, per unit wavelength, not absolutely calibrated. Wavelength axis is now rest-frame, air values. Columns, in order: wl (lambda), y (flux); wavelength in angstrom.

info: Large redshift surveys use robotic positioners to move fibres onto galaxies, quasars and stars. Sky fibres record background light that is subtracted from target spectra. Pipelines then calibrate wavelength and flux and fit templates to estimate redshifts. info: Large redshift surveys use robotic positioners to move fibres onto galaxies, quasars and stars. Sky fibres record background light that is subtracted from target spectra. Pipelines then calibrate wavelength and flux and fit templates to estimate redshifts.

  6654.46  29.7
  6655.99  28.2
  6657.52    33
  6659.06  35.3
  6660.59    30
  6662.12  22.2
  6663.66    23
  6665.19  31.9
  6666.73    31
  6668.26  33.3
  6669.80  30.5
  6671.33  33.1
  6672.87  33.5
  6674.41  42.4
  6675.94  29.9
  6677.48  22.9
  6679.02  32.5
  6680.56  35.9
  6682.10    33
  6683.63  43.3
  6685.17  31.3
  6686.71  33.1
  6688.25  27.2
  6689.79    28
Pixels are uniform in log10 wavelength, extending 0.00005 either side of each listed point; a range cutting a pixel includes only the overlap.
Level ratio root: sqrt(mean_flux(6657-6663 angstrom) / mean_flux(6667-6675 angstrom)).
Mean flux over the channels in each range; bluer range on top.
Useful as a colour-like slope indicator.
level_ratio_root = 0.93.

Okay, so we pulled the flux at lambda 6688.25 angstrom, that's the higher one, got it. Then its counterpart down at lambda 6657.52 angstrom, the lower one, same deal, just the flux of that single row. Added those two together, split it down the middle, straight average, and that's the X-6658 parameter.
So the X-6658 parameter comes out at 30.1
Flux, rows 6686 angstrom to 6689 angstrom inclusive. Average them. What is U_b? 30.1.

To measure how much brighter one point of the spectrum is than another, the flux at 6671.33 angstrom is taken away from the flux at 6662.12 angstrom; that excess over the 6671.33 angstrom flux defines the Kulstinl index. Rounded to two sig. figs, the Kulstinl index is -11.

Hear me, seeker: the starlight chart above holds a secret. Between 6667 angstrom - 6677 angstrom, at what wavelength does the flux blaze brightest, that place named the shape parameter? 6674.41 angstrom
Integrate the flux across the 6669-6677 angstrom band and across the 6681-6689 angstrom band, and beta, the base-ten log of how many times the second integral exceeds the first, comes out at 0.00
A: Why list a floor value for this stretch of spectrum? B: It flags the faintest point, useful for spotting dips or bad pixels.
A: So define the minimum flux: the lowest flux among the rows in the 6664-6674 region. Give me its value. 30.5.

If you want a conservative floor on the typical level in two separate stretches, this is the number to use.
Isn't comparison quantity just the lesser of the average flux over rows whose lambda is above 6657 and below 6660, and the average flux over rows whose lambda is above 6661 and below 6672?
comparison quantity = 29.3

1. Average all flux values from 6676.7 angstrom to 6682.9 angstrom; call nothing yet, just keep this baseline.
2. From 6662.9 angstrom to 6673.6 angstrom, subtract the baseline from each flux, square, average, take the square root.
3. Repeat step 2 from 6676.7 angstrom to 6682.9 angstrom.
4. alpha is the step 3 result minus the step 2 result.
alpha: 1.5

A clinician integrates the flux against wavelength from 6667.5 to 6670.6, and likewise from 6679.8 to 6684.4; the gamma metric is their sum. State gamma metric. 271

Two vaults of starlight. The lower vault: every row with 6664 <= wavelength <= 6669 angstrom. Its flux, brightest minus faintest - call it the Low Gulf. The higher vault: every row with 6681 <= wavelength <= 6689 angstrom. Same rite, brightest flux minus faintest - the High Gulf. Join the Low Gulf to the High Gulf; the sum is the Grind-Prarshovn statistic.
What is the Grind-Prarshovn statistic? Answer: 18.4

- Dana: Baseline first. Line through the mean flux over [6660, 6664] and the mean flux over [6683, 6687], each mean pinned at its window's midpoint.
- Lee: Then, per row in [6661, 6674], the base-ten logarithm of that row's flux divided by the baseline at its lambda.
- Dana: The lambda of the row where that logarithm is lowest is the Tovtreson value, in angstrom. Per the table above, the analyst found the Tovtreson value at 6662.12 angstrom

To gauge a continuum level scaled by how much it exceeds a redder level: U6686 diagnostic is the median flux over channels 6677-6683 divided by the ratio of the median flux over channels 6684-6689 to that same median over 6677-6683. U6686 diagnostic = 34.3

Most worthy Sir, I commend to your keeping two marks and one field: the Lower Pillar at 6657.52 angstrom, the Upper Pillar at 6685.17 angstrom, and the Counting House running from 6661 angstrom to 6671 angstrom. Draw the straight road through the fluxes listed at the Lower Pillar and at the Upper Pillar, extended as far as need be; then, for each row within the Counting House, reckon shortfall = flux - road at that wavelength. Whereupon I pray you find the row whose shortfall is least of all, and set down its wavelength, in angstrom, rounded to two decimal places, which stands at 6662.12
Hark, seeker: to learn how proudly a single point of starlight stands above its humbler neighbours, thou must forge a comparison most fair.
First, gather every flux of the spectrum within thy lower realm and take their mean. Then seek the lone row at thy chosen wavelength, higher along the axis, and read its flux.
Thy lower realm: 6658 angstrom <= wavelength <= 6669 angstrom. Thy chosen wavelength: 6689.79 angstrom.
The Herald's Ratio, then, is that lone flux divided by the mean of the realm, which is 0.95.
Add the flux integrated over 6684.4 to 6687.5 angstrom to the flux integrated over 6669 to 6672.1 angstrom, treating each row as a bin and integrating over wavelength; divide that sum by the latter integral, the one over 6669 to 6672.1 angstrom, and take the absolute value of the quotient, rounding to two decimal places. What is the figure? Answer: 2.01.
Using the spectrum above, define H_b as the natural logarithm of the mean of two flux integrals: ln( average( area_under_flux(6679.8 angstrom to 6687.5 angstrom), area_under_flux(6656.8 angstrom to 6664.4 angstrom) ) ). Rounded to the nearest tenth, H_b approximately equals 5.5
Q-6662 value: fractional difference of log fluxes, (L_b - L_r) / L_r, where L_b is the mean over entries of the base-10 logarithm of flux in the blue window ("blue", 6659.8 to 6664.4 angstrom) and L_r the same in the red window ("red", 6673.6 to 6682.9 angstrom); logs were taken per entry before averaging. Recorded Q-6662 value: -0.075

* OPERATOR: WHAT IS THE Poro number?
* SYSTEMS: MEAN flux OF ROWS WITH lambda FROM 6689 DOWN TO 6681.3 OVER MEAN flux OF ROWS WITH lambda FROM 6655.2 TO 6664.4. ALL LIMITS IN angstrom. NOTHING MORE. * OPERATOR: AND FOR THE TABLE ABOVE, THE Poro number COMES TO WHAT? 1.17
